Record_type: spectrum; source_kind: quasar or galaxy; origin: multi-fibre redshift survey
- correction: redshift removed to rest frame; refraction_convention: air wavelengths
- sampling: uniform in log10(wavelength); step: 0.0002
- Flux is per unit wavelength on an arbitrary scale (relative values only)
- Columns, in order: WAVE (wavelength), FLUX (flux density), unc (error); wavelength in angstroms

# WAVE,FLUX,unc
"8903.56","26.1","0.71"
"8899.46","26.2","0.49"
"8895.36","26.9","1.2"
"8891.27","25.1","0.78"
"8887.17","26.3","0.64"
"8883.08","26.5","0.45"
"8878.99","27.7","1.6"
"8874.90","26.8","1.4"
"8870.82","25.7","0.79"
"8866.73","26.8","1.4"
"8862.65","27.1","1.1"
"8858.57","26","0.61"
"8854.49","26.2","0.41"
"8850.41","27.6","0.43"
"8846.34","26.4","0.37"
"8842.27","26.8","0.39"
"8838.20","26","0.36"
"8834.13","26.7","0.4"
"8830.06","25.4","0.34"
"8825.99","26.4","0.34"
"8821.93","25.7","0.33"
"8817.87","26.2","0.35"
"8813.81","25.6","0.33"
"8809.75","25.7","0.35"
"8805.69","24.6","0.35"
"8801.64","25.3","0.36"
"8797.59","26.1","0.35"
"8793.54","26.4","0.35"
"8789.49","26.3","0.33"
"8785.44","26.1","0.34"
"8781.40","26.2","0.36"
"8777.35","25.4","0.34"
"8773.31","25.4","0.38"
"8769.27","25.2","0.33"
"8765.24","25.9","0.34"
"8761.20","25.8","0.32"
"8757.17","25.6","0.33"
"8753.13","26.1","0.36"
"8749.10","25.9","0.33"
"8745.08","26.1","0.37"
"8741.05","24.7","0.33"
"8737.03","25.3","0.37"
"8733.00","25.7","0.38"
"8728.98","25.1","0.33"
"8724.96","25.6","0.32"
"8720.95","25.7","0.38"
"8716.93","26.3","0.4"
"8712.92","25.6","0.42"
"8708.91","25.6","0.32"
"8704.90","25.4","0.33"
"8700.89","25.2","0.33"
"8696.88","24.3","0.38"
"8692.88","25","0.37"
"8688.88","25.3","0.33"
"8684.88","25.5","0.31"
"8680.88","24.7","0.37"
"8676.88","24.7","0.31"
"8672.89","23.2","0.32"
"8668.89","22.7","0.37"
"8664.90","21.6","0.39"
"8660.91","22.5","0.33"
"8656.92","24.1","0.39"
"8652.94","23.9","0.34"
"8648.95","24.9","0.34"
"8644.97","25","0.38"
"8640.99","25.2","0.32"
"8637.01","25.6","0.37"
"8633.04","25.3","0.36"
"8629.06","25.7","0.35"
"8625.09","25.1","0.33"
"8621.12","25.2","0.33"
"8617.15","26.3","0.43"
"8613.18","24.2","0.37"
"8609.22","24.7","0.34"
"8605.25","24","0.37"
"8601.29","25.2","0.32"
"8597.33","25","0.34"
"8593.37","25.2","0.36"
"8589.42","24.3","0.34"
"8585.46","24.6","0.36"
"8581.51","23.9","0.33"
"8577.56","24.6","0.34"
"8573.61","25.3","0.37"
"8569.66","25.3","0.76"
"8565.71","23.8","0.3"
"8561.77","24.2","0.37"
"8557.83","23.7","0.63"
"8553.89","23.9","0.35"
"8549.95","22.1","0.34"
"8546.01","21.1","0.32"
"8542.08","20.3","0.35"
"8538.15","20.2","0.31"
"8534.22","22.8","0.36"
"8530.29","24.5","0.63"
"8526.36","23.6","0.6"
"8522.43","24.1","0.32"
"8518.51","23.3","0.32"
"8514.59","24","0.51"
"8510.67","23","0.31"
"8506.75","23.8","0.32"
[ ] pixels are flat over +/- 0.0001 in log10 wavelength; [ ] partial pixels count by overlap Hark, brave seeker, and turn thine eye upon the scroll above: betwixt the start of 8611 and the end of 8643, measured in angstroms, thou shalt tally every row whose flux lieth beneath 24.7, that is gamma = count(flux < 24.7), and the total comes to 1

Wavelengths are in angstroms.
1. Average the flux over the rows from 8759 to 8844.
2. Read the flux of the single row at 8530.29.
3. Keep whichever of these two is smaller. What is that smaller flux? 24.50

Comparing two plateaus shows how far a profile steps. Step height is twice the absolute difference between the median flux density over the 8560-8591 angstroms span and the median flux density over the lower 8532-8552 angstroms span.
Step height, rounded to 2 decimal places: 6.70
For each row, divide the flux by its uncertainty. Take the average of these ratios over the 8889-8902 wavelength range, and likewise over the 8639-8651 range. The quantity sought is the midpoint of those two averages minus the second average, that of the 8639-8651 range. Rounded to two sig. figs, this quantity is -18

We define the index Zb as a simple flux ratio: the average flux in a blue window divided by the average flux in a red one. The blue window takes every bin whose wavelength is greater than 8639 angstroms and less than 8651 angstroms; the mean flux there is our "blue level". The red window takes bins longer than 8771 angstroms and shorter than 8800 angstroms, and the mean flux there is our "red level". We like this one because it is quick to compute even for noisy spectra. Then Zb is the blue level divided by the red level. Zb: 0.96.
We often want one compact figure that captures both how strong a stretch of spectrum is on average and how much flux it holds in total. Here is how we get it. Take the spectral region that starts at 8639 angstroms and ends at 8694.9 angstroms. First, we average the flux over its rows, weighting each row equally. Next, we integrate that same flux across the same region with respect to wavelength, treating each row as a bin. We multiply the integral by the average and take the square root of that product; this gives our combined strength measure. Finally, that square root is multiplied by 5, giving 903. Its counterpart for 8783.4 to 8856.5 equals 1115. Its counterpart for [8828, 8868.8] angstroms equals 846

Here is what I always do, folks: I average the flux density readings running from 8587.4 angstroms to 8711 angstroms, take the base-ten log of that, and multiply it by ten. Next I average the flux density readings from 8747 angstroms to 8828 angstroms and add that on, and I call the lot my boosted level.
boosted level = 39.7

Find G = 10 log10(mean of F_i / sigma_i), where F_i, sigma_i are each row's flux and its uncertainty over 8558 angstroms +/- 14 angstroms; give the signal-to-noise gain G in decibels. 17.7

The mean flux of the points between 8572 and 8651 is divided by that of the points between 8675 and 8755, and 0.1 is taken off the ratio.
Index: 0.883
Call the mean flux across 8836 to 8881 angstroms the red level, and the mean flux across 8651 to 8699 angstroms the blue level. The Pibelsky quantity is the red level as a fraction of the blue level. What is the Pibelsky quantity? 1.112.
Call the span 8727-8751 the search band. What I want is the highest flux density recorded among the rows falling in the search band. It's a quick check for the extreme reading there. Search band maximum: 26.1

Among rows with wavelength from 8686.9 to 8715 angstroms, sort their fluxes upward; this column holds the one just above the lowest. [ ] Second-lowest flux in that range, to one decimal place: 25.0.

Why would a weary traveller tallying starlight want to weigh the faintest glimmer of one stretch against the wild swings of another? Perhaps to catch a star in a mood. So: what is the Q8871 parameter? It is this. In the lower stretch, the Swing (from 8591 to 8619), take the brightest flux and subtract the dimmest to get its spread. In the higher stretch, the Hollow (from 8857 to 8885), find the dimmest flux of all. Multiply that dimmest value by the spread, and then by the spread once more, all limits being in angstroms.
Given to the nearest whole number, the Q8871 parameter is 136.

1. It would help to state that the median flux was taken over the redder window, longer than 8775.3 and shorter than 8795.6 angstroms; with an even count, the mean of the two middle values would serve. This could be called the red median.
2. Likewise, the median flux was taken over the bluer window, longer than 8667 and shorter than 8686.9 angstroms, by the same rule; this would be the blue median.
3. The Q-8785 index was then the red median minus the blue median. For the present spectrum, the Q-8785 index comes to 1.5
